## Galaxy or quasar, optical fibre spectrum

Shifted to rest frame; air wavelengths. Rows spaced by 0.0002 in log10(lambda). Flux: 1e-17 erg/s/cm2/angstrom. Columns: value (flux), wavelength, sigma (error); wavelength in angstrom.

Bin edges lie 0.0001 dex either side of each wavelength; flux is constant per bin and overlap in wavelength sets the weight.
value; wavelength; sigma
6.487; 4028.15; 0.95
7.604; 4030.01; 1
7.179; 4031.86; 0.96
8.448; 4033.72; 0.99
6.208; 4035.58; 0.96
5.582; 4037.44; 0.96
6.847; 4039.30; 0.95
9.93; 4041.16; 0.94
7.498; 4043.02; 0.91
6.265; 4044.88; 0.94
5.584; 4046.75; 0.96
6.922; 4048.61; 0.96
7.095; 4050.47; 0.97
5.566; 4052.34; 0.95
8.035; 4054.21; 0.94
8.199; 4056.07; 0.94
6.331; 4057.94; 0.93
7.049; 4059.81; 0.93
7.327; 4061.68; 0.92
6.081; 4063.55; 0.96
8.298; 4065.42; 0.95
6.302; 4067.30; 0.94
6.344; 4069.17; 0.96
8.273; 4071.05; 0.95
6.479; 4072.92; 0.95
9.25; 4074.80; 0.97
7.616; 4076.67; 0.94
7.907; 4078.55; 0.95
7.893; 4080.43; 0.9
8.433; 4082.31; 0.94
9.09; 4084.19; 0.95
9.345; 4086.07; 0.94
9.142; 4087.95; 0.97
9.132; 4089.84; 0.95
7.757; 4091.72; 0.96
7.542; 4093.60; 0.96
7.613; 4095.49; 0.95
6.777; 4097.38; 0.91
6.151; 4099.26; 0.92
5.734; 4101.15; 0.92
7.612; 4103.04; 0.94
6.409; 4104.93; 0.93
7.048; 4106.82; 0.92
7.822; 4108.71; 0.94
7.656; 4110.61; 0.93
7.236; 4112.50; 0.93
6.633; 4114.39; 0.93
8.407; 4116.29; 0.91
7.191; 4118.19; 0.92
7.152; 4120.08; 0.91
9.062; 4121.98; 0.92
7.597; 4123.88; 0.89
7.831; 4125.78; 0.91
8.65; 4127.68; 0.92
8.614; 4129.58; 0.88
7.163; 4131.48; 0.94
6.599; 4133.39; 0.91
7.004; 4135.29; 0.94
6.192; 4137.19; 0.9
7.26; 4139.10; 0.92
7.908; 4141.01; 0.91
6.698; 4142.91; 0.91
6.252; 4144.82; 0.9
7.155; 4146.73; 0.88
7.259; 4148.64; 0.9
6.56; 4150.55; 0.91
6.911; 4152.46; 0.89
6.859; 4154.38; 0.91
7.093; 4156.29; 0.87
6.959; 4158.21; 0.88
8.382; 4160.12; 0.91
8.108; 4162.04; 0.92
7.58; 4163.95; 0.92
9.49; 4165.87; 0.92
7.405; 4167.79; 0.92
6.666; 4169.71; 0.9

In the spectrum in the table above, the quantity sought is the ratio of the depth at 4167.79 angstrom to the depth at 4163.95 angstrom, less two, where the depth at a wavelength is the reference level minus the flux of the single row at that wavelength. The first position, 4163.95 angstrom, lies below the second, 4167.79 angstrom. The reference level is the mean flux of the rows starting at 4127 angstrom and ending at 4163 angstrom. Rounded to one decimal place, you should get -1.5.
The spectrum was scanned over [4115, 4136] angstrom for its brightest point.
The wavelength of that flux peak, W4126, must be 4121.98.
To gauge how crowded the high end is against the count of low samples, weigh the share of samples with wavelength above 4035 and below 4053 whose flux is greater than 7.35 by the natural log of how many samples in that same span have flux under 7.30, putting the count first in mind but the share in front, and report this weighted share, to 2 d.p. 0.42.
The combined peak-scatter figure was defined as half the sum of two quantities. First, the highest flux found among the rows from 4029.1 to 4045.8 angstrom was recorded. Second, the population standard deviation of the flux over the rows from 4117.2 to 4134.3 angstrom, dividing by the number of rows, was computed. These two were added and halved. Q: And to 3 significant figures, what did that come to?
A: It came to 5.36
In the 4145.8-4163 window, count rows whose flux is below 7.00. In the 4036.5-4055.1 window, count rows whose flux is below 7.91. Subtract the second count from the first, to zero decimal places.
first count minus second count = -4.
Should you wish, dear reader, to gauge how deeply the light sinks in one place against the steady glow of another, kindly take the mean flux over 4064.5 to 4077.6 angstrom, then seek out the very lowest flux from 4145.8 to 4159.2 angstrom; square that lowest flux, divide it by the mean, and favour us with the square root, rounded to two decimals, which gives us 2.39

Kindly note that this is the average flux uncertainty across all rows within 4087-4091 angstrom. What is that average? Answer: 0.960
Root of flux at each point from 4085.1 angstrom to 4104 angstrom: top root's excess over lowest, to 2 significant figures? 0.66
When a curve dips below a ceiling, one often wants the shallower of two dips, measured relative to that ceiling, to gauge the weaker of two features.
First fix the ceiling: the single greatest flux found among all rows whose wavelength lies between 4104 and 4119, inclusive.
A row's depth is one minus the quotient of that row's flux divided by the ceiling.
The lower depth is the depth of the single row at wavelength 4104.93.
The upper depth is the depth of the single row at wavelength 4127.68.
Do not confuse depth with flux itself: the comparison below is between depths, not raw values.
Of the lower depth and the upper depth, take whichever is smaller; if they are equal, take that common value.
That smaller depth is -0.03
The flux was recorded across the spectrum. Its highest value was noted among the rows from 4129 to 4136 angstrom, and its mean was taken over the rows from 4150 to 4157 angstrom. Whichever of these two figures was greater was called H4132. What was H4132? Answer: 8.6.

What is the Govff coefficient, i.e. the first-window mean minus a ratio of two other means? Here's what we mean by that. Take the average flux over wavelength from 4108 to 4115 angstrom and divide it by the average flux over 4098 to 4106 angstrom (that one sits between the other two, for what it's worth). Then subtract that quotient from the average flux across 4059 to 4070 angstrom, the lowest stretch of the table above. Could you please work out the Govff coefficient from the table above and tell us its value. 5.77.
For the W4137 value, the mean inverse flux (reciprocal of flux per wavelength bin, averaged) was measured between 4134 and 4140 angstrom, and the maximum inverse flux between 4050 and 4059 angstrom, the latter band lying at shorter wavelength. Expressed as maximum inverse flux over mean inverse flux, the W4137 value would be 1.22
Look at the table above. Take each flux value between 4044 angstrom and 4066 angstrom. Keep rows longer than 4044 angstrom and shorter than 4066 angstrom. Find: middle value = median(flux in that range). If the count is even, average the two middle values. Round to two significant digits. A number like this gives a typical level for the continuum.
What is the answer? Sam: 7.0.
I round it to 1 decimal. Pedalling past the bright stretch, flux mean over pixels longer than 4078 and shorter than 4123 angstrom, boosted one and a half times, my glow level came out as 11.5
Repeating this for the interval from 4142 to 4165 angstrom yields 10.7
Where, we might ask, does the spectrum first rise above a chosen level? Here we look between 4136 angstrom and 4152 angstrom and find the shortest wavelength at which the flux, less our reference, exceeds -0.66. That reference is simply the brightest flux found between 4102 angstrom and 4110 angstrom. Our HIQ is 4139.10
